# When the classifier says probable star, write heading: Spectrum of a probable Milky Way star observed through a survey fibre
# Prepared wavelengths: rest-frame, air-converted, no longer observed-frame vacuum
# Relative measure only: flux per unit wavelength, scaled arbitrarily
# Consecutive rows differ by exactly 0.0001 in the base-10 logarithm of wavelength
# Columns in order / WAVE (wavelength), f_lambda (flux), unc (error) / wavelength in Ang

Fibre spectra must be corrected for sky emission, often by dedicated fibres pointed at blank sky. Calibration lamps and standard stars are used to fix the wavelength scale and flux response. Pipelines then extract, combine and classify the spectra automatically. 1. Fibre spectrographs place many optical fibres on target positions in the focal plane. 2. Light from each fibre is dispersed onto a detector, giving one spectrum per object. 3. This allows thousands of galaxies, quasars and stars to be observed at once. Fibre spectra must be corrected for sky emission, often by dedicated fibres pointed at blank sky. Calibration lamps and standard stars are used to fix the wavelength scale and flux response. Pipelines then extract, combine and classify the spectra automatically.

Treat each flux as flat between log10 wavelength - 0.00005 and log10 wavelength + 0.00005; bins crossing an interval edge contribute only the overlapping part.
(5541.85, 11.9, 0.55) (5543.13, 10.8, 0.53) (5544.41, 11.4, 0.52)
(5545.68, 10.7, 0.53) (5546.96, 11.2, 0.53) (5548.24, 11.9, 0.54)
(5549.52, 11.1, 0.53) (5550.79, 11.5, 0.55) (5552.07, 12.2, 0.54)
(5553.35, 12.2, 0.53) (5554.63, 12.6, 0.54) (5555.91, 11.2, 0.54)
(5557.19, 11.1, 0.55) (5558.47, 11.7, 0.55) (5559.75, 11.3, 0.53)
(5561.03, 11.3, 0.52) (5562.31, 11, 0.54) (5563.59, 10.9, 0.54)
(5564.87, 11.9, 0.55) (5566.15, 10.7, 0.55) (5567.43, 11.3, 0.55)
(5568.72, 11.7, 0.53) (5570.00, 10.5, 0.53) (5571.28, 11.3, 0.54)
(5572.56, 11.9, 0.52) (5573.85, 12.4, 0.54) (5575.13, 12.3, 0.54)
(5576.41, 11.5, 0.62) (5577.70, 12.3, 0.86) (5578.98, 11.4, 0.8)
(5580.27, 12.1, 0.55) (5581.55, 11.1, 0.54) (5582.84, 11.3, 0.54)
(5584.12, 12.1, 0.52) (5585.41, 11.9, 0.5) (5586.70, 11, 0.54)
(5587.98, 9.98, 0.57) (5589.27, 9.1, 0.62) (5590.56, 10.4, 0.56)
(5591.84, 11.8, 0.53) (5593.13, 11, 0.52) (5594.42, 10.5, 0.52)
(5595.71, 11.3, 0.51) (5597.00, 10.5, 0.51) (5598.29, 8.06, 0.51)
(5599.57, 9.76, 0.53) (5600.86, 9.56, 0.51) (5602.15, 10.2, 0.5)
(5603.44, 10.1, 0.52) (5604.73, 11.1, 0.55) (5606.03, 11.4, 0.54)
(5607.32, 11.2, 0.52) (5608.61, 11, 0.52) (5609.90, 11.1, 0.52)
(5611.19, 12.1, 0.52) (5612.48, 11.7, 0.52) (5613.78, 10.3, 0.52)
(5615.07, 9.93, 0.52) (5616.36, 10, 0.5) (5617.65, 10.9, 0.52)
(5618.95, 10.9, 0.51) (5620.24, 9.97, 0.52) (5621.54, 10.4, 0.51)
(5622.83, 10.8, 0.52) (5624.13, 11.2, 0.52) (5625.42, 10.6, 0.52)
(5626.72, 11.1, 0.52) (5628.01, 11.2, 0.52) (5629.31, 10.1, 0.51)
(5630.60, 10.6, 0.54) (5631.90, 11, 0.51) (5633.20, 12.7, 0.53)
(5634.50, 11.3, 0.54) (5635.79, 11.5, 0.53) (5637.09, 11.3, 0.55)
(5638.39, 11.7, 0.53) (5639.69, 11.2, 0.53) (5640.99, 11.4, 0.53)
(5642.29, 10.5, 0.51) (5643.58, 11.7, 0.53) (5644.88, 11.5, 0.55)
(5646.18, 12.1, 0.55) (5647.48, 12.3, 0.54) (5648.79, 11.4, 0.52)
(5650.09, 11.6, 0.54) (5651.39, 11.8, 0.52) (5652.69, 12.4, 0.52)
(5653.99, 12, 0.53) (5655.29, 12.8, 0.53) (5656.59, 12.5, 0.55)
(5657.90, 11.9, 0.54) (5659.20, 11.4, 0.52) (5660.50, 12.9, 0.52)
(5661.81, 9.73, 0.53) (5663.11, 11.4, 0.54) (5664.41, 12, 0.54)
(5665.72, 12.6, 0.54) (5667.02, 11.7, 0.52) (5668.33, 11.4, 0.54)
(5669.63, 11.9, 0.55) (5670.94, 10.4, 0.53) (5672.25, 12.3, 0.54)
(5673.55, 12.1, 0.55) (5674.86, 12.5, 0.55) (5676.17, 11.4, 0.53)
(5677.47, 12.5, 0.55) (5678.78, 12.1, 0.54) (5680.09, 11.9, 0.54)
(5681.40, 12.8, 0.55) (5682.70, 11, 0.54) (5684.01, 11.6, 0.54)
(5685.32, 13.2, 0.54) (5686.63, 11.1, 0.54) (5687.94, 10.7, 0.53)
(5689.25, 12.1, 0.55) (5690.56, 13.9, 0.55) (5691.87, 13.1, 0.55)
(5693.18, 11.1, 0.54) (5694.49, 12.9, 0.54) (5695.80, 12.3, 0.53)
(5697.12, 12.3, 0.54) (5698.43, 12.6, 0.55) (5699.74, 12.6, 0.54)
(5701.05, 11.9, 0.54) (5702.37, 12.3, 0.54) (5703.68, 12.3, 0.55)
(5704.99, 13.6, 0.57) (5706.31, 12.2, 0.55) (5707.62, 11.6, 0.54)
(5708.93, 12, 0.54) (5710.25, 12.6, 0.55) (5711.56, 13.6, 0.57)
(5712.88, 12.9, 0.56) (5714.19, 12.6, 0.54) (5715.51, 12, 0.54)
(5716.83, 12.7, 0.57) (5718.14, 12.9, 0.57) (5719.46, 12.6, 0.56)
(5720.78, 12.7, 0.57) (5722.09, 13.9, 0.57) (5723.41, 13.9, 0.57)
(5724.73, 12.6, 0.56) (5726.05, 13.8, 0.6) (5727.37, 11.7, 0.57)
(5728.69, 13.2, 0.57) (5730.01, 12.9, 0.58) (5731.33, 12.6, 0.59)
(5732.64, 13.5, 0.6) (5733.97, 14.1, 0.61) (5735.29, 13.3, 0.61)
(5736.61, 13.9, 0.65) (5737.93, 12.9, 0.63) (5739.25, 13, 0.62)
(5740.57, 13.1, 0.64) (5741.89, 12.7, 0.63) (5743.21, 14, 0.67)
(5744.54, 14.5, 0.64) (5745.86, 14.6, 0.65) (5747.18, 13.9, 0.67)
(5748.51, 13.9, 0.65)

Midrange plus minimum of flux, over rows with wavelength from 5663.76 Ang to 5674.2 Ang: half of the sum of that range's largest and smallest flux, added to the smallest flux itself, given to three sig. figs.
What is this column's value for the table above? 21.9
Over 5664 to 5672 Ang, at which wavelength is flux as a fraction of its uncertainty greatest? 5665.72 Ang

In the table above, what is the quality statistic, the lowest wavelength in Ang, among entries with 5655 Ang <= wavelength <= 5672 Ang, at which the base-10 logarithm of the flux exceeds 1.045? 5655.29 Ang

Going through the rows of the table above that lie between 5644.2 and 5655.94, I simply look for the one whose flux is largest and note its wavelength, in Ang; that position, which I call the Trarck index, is 5655.29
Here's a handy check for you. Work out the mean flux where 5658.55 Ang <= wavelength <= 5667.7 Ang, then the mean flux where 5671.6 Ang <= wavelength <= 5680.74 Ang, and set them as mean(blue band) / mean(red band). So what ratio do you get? 0.96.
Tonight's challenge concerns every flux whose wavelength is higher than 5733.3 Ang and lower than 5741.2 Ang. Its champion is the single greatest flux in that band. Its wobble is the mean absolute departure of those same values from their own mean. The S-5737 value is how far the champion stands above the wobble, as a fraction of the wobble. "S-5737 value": 33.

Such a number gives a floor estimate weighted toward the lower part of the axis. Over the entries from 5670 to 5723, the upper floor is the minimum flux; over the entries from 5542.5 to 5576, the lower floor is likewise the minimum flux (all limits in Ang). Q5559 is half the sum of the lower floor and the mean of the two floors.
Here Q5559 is 10.5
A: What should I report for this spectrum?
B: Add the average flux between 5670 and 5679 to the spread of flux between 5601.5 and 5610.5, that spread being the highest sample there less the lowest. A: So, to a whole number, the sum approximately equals 13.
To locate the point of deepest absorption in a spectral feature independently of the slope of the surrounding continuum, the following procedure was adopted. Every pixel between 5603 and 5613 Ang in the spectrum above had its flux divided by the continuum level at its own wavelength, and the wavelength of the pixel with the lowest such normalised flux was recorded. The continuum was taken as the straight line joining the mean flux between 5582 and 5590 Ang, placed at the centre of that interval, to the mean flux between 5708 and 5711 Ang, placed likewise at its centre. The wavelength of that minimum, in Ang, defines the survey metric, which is 5603.44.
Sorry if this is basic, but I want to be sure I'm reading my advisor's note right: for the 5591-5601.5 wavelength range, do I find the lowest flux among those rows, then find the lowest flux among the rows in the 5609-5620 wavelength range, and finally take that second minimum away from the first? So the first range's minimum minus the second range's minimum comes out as -1.9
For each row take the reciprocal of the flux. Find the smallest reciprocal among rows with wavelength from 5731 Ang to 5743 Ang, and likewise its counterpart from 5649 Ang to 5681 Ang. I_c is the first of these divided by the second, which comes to 0.91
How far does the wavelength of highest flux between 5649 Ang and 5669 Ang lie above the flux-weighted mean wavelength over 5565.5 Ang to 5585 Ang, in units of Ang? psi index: 85.3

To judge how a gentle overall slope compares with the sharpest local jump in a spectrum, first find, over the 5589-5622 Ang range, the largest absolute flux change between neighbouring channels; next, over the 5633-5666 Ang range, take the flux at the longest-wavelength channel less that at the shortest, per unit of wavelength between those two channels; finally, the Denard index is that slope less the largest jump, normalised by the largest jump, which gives -1.00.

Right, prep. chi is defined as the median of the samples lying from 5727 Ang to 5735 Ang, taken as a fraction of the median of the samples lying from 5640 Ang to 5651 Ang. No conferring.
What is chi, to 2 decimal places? 1.13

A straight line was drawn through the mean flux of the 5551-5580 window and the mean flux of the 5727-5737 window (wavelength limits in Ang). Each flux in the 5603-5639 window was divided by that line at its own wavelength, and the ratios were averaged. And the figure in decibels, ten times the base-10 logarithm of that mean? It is -0.43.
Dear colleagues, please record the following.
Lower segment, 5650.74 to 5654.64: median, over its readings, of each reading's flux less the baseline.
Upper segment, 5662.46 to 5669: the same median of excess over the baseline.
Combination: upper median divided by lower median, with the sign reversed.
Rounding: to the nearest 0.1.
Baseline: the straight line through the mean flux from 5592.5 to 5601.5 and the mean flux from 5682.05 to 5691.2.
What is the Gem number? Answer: -0.2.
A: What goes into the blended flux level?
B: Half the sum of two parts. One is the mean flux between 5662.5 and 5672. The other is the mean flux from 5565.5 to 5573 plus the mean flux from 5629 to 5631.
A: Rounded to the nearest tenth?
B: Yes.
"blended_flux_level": 16.6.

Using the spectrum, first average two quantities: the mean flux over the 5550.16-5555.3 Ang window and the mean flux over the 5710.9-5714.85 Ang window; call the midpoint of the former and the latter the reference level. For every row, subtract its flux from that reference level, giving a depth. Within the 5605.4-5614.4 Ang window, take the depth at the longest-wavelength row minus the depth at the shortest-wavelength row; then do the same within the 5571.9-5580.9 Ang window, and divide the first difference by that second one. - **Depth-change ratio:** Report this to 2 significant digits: -5.5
